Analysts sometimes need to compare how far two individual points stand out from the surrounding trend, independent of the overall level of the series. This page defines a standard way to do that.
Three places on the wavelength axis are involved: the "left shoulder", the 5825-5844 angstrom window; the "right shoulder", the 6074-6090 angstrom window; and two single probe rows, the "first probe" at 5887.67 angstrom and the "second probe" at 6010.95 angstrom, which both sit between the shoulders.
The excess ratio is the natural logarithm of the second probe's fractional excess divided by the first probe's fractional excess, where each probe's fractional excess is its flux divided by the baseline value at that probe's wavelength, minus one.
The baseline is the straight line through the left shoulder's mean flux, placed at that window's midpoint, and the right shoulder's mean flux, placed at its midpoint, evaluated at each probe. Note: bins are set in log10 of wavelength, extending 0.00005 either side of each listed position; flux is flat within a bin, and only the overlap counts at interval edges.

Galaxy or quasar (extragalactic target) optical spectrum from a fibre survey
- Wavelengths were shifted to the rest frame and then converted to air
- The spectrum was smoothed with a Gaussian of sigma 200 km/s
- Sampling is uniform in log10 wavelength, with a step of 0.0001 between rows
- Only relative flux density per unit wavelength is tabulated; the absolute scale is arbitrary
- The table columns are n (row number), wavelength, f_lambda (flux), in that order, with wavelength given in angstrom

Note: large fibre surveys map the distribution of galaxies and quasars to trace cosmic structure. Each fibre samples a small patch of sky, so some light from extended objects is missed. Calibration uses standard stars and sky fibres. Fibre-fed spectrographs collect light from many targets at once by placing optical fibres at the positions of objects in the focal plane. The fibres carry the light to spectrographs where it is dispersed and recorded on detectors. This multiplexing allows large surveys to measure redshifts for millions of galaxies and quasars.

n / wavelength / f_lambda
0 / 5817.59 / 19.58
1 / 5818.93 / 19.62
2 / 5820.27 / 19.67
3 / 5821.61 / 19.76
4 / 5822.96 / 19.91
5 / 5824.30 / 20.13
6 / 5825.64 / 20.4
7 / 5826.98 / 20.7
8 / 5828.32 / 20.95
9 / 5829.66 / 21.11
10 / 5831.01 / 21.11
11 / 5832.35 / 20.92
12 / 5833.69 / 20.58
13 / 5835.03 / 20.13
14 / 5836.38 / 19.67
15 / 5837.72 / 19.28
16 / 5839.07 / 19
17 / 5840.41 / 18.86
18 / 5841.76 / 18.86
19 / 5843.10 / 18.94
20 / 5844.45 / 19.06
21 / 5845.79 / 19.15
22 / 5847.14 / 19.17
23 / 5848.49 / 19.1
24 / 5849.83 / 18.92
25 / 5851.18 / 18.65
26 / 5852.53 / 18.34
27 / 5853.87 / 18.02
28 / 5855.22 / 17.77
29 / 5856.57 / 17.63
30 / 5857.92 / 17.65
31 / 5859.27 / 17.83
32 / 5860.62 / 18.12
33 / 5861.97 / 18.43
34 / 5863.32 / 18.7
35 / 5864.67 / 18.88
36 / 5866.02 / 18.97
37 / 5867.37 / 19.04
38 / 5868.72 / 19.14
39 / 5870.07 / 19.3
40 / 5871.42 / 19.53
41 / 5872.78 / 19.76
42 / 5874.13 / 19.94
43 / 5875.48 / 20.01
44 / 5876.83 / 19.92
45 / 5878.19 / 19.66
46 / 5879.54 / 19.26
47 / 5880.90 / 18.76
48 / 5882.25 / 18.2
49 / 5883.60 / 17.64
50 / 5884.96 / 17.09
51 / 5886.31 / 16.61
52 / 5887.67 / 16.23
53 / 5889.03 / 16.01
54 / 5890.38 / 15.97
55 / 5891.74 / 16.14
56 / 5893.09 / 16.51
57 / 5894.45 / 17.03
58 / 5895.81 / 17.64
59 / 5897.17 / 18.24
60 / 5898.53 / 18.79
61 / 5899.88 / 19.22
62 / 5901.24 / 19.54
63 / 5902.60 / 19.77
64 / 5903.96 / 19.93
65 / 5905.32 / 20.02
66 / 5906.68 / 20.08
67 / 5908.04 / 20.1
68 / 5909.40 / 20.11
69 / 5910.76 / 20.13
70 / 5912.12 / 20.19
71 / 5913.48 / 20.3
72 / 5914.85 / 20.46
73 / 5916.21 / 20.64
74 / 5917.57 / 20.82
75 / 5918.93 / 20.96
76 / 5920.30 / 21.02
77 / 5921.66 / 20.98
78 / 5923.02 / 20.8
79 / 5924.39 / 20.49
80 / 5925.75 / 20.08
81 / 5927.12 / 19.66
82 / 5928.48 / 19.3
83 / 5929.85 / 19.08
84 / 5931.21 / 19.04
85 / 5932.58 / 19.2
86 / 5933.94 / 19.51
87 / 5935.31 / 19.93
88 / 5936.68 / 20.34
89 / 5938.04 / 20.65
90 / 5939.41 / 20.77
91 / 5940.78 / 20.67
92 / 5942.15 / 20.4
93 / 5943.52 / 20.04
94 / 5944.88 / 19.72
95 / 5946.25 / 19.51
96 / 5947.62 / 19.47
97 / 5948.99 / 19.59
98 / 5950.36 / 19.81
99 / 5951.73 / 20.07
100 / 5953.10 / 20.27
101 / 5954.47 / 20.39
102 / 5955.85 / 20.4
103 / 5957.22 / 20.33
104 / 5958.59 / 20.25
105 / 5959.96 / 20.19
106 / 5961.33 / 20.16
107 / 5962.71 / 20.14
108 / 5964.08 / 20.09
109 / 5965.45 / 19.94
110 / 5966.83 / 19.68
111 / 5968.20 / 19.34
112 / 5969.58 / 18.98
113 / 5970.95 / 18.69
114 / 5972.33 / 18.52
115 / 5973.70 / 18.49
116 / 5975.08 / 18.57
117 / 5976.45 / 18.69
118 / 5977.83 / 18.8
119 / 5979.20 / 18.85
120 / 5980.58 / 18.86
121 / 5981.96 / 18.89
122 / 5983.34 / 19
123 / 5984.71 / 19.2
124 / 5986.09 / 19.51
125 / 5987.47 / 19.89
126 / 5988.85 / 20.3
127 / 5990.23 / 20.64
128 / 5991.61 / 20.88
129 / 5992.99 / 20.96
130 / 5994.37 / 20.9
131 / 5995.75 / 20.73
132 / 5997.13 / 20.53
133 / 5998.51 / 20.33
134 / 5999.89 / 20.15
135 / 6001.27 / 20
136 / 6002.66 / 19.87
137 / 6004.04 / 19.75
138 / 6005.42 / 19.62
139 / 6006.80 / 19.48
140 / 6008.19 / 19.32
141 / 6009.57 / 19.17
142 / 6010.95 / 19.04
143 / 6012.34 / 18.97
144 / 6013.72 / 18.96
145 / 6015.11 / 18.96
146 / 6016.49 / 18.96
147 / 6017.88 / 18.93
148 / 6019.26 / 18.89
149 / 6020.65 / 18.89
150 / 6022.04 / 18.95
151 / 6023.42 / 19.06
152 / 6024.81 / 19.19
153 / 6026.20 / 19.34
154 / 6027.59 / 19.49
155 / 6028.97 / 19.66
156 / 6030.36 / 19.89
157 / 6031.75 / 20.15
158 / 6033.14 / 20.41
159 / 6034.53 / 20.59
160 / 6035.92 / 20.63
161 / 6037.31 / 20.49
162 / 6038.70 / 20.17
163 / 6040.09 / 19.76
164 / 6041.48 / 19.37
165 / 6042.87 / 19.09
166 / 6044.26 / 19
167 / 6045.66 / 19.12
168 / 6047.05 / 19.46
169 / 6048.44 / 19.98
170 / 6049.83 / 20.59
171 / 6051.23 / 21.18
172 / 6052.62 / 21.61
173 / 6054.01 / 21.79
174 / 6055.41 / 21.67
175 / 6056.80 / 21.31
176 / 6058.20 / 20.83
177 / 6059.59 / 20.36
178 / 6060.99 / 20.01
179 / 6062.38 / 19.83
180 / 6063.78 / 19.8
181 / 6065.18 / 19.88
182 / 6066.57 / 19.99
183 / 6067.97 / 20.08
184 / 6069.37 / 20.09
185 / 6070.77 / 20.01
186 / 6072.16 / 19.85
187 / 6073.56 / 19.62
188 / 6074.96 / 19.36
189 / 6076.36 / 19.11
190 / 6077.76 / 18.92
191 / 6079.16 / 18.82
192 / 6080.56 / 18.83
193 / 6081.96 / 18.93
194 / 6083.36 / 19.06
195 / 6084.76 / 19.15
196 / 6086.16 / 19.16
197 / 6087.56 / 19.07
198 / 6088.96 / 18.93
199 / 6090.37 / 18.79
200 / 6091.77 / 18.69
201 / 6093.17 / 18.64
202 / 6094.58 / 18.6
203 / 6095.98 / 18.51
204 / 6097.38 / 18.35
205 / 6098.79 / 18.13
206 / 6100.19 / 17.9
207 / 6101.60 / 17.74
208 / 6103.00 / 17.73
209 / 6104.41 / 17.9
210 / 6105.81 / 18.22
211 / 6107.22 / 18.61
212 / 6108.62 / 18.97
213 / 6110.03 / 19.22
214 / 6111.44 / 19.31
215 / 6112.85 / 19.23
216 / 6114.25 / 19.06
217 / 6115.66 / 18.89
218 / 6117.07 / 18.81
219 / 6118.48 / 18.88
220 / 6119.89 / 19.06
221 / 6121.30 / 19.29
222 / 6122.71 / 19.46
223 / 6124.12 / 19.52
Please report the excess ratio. -2.5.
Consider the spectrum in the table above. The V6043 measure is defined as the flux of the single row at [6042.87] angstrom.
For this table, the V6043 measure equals 19.09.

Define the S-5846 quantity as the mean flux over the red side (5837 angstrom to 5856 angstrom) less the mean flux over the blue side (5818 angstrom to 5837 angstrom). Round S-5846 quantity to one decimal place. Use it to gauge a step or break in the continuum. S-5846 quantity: -1.5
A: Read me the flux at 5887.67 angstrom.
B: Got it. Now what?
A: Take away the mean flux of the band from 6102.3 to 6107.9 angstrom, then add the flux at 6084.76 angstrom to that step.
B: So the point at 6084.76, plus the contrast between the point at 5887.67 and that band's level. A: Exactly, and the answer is 17.3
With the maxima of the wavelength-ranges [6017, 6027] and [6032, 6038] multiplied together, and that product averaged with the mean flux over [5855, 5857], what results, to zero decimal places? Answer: 208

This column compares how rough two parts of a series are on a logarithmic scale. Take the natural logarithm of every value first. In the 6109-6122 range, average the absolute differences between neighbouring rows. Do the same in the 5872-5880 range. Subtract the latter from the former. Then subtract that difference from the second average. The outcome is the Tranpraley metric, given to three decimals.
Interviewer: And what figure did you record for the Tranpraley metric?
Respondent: 0.013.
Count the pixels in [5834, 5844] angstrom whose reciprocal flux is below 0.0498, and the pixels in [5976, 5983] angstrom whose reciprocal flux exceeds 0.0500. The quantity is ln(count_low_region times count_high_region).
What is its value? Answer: 1.6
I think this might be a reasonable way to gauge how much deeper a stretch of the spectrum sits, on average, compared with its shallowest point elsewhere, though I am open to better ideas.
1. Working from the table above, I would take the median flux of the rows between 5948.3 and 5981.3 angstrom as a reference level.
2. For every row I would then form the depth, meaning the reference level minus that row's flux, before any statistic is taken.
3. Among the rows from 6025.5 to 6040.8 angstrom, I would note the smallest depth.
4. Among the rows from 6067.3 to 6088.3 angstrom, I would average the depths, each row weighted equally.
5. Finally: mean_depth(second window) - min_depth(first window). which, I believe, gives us 1.29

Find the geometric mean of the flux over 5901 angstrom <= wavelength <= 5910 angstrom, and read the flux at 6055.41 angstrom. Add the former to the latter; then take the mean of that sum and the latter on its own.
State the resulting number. 31.6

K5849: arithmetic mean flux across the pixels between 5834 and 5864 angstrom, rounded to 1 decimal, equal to 18.7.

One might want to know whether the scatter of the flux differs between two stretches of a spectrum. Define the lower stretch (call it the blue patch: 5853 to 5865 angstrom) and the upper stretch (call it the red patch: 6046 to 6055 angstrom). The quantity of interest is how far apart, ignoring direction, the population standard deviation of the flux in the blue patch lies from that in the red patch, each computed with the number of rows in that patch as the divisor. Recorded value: 0.41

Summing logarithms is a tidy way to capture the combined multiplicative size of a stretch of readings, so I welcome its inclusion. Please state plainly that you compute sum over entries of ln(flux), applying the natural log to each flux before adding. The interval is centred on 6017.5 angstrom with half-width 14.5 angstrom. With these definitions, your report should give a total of 62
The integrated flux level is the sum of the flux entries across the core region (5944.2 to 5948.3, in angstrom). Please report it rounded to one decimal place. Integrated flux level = 58.7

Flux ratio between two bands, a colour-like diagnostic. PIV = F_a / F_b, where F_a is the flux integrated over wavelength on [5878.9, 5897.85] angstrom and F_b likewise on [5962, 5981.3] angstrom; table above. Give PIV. 0.89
